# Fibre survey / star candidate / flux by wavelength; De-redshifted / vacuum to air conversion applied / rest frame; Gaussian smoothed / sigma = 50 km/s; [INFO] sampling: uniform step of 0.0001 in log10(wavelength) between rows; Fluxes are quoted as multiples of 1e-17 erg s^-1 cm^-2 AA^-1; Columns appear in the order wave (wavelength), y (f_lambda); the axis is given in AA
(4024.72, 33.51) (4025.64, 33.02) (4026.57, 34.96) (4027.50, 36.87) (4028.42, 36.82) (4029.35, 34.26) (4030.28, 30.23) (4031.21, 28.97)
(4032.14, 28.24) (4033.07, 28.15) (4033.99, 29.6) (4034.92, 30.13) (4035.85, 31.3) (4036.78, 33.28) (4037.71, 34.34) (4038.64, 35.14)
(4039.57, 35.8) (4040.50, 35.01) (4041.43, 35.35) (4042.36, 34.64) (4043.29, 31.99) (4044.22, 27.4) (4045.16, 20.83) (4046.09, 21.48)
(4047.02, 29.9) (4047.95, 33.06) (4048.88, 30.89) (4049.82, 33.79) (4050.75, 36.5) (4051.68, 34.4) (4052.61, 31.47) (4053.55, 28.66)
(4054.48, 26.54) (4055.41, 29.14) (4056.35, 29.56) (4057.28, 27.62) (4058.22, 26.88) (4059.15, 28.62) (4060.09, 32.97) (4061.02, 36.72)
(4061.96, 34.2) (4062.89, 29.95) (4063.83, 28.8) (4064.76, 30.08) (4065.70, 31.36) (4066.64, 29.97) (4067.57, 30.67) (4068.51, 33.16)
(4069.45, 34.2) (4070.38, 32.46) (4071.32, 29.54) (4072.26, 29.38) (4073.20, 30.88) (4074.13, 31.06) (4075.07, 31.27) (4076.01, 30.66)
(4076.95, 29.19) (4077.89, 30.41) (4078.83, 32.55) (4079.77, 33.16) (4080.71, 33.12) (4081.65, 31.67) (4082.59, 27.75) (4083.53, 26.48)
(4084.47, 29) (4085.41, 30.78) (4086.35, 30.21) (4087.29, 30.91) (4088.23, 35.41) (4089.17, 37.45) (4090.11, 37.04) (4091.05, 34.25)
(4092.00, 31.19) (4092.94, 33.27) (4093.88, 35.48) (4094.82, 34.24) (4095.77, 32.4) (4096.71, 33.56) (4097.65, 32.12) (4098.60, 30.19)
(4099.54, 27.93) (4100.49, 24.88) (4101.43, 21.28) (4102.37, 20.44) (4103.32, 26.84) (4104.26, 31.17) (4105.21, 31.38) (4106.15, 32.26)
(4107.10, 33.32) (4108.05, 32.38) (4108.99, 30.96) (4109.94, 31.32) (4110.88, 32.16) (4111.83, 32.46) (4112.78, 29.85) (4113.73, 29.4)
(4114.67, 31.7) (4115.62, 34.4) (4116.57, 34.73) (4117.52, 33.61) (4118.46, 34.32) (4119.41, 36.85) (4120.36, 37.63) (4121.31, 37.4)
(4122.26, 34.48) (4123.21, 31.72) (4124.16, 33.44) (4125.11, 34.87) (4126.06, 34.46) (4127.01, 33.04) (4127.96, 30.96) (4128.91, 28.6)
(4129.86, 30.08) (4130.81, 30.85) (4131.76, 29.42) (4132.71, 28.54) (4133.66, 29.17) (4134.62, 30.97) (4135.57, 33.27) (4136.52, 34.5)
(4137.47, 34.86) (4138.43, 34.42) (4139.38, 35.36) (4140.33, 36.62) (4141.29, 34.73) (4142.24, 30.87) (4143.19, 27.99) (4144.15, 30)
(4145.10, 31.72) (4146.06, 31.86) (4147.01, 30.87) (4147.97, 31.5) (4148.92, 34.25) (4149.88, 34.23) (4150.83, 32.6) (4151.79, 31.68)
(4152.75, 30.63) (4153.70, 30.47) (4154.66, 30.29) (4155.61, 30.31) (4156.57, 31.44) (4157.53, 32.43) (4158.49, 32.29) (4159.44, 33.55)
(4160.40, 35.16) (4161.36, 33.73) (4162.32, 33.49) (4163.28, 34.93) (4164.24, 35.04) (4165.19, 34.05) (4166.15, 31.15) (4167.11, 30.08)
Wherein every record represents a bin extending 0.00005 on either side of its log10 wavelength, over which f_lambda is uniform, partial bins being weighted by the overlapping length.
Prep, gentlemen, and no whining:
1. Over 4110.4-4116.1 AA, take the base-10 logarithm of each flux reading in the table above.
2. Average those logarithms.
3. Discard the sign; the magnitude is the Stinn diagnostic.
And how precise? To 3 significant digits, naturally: 1.50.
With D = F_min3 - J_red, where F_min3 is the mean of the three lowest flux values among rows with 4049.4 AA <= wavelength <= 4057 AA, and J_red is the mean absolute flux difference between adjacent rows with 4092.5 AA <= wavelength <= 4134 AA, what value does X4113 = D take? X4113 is 26.5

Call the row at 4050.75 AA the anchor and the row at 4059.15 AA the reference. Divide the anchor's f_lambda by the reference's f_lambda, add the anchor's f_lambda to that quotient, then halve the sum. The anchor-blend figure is 18.9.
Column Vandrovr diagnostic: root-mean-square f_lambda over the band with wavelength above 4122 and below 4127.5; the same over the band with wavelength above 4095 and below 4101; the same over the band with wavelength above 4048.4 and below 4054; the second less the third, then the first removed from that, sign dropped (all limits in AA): 36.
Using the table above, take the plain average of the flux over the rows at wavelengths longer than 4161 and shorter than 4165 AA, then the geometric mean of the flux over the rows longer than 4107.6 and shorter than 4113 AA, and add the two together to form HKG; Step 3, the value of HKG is 65.8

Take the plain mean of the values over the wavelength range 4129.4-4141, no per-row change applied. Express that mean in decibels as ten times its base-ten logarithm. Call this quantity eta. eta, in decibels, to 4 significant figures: 15.10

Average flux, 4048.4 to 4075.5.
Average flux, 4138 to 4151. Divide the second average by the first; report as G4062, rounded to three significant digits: 1.05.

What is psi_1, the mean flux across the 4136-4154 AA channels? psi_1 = 32.6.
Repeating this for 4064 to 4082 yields 31.3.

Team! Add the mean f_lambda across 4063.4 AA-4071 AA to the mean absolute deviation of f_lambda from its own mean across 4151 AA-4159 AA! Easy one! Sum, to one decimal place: 32.1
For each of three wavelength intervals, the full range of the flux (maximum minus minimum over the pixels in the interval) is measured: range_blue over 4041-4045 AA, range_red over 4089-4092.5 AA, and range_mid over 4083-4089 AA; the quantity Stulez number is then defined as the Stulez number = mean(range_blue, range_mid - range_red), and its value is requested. 5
